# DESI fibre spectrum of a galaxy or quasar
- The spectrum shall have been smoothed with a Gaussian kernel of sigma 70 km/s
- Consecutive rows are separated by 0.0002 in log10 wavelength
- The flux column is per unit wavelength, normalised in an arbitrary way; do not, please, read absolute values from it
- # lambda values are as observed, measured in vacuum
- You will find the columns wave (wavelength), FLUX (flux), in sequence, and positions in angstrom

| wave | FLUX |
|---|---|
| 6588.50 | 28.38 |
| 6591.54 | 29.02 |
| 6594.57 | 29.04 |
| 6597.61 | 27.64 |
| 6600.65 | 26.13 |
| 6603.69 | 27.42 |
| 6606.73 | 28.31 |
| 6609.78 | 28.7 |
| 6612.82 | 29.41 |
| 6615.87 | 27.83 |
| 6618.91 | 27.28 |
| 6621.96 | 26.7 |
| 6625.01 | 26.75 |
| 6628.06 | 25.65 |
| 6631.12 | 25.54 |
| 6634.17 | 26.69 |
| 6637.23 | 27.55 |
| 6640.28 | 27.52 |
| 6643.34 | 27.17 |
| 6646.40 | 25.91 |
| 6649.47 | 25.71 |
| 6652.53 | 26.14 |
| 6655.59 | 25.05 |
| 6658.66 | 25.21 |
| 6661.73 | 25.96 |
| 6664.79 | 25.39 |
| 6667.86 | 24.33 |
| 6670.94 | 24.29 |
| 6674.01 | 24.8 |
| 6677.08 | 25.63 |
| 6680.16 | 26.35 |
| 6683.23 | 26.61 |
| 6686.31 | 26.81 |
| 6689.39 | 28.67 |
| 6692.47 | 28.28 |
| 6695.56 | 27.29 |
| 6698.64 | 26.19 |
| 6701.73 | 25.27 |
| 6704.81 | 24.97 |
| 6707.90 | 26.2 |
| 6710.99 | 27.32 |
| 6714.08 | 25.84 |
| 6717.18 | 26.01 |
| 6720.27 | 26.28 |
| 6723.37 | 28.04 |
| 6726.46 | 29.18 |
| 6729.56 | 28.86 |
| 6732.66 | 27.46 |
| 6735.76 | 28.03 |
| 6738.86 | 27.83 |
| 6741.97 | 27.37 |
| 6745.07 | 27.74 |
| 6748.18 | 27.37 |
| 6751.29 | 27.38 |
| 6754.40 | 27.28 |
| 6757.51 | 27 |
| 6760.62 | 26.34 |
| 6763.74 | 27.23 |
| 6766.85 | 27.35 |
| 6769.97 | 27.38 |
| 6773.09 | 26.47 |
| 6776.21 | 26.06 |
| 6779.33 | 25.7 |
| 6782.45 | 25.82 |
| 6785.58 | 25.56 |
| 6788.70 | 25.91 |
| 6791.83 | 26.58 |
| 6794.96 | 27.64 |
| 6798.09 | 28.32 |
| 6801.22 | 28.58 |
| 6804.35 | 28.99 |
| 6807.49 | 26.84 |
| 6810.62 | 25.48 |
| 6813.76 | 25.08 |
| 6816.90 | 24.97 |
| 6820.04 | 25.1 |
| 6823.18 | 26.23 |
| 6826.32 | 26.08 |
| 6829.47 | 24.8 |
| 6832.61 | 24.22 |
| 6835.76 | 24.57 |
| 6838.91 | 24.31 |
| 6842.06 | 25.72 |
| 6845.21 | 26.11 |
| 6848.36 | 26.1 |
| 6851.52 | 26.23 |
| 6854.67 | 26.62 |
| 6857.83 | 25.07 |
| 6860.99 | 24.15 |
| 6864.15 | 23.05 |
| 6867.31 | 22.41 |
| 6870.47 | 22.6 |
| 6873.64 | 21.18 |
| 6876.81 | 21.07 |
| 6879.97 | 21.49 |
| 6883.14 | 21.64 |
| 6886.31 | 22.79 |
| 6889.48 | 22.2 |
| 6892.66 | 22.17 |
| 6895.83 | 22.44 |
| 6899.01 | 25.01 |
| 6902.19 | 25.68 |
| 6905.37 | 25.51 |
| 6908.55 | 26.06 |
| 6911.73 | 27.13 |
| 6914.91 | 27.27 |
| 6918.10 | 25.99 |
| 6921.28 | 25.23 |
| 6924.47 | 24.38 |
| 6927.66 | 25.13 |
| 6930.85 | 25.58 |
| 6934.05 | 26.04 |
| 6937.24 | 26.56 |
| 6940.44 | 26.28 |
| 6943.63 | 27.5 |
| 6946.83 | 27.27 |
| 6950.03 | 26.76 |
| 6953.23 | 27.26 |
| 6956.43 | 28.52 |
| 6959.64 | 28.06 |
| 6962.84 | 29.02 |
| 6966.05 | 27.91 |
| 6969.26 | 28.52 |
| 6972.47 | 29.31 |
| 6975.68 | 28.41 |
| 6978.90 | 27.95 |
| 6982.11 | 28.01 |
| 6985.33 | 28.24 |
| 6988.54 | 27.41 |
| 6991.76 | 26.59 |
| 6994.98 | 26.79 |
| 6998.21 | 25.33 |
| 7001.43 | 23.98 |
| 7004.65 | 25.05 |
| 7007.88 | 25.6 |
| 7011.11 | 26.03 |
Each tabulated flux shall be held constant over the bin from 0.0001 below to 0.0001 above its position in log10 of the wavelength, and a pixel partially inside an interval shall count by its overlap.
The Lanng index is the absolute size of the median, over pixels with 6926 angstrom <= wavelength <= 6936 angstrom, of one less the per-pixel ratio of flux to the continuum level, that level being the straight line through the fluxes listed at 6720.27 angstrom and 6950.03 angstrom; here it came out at 0.043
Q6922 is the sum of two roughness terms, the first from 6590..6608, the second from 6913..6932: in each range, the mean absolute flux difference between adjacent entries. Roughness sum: 1.8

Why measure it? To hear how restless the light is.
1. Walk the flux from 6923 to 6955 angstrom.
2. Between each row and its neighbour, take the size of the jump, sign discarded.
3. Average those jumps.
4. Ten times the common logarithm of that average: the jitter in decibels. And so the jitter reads -2.62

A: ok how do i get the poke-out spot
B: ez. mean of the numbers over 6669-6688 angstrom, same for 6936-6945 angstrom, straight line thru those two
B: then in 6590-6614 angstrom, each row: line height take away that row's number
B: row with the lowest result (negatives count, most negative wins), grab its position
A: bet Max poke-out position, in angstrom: 6612.82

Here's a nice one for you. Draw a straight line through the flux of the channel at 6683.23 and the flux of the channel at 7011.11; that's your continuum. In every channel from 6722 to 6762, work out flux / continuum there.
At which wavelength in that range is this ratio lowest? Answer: 6760.62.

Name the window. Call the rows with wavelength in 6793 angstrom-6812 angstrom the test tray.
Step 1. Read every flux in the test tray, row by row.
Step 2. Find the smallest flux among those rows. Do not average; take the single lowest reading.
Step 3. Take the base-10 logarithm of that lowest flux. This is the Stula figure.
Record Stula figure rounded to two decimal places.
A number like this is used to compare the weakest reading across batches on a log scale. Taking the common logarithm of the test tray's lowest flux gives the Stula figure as 1.41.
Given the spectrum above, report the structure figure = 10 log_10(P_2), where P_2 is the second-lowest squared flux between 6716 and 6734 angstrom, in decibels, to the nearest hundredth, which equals 28.39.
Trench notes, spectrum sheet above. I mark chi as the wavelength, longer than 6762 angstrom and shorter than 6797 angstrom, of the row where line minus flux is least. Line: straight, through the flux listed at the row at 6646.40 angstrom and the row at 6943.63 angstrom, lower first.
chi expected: 6794.96 angstrom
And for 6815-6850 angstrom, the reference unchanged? 6823.18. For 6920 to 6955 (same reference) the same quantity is 6943.63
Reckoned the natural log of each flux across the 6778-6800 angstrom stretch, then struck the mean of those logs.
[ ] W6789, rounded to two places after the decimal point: 3.28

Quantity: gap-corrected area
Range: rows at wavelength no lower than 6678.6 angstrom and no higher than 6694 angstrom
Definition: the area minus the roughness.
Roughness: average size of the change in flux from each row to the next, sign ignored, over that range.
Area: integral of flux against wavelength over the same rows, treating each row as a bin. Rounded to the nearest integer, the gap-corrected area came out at 420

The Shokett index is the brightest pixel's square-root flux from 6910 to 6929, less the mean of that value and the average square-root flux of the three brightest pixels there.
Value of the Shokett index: 0.023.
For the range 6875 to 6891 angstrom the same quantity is 0.031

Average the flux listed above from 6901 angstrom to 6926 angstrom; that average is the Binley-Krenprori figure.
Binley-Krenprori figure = 25.9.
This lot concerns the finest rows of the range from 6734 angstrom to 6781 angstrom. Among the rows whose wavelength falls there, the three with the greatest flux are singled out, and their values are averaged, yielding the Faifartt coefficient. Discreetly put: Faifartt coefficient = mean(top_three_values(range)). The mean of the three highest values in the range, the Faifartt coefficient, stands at 27.9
